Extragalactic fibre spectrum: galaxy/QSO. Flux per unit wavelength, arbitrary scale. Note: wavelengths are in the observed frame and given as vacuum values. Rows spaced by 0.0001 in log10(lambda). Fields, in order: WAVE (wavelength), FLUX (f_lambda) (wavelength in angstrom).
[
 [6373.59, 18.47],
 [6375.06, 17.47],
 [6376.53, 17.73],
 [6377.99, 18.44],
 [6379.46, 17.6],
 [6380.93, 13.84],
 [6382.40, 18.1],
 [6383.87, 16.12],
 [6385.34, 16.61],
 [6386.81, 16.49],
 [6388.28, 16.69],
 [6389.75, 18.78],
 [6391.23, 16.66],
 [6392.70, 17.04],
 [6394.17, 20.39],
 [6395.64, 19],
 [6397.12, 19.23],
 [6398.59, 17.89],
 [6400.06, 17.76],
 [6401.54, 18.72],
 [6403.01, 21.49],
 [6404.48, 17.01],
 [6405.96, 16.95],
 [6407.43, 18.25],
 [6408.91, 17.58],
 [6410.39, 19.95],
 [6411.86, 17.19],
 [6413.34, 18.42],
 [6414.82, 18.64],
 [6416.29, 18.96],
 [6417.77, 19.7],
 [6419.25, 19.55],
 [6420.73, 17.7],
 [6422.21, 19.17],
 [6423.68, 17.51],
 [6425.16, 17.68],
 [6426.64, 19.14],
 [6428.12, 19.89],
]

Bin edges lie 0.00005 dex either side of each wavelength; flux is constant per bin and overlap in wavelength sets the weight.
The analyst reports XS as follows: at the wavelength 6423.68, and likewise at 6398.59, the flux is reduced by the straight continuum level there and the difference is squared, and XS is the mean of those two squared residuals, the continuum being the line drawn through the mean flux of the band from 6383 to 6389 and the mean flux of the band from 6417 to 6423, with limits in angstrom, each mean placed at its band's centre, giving 1.7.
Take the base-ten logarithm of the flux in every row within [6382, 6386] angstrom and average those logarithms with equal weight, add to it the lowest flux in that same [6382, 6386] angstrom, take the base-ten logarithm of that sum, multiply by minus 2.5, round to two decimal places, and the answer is -3.10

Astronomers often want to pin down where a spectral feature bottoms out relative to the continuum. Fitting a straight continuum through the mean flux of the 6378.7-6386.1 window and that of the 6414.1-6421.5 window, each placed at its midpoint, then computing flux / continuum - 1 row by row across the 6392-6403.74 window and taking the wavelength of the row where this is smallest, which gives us 6392.70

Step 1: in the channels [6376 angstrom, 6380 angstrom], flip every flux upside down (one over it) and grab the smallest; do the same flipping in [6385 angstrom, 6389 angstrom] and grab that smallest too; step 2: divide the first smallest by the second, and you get 0.91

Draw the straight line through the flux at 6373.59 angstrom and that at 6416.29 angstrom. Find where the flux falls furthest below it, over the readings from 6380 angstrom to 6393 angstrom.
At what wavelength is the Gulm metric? 6380.93 angstrom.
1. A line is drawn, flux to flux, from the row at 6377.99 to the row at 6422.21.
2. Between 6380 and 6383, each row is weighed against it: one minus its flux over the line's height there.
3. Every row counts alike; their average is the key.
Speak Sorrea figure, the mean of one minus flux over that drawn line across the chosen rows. 0.14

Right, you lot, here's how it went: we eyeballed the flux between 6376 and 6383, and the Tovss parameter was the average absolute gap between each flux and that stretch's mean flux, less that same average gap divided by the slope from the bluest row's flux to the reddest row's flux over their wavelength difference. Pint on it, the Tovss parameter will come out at -20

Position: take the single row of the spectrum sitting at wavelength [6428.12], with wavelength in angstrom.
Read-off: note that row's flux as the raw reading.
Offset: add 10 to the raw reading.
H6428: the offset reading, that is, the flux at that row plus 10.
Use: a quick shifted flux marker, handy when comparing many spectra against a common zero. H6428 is 29.9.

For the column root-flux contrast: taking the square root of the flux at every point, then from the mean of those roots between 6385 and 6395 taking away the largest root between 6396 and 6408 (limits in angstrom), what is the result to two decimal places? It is -0.45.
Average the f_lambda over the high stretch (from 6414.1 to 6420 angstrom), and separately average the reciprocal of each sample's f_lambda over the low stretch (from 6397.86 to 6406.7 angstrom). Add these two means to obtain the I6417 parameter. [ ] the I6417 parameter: 19.3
